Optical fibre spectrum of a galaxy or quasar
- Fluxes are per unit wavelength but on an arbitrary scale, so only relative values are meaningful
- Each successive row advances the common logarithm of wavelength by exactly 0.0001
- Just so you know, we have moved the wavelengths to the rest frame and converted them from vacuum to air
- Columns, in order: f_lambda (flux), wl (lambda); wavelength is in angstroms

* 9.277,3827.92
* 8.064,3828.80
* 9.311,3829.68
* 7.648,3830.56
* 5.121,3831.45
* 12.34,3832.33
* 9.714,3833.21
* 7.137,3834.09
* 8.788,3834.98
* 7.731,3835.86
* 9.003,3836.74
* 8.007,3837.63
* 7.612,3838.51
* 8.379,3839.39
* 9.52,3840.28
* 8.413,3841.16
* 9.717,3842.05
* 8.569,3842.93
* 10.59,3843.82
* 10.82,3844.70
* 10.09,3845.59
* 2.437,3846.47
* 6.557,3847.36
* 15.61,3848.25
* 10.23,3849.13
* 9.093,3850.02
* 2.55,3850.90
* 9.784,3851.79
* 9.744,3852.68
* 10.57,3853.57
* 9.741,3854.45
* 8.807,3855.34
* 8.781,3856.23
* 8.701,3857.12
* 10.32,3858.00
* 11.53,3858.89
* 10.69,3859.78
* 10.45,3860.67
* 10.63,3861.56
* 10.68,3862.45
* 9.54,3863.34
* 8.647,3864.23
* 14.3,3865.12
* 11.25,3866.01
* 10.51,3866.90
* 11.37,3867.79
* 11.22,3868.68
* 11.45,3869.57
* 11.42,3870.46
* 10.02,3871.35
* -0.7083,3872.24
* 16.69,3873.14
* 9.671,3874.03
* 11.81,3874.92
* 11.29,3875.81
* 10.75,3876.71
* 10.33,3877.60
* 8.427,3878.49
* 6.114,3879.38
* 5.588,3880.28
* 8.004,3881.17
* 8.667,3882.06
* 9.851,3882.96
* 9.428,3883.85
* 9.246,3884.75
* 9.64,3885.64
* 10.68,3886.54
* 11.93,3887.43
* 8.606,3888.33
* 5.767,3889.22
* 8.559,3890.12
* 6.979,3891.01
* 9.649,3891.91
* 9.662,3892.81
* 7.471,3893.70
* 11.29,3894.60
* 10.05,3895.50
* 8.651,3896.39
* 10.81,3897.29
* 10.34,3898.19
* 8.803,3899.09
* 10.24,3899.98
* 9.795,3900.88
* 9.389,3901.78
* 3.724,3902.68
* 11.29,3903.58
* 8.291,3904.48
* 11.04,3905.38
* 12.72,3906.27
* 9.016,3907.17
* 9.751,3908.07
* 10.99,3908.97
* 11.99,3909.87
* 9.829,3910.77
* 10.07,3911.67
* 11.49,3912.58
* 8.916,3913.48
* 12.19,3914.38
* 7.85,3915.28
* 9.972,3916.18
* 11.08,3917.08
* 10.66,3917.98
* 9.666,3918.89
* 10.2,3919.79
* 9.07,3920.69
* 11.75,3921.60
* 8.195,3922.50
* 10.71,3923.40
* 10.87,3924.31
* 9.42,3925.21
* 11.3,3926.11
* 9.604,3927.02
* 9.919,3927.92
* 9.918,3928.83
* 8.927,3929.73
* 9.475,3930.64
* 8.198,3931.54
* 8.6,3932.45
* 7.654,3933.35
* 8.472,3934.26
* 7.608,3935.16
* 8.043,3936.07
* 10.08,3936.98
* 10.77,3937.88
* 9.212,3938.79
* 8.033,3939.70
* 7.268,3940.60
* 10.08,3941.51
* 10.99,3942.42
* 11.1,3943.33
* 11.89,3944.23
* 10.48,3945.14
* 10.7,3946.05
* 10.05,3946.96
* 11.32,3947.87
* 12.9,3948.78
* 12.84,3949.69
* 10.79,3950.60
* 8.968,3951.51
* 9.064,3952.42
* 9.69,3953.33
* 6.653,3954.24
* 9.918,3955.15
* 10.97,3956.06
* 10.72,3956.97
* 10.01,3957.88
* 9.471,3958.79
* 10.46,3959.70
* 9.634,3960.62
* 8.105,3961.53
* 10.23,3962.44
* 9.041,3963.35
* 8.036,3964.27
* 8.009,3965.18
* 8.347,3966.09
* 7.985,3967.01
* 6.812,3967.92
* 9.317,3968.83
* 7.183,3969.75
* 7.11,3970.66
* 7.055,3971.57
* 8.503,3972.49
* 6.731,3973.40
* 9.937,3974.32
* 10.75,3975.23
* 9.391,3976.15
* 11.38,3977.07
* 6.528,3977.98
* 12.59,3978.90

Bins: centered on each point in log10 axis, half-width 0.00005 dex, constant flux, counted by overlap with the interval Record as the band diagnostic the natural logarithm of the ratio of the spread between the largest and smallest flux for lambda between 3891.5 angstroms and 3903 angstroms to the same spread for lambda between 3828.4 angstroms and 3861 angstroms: -0.55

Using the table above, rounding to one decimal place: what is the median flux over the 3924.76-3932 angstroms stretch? 9.5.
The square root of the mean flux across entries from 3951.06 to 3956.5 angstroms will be 3.03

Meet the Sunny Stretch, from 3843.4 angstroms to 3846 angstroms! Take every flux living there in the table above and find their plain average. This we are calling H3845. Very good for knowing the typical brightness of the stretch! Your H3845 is 10.5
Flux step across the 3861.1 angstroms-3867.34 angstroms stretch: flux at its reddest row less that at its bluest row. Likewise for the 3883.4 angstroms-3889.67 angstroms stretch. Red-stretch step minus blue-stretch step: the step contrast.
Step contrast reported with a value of -4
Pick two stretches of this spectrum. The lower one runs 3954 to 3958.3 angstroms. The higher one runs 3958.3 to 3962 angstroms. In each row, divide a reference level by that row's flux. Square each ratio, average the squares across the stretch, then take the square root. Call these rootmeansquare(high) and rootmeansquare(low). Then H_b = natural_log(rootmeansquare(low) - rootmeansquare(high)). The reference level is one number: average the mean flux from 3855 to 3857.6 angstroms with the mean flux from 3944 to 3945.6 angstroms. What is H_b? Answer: -4.05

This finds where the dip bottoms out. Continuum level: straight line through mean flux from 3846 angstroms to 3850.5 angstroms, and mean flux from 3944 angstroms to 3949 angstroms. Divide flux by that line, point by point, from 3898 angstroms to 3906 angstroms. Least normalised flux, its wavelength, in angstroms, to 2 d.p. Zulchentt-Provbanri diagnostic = 3902.68 angstroms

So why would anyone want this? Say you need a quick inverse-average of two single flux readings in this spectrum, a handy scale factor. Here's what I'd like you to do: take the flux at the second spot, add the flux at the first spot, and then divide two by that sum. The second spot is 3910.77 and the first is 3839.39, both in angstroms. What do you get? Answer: 0.110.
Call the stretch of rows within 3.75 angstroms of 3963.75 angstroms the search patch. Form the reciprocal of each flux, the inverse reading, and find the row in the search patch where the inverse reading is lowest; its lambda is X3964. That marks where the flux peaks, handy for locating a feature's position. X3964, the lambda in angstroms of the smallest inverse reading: 3962.44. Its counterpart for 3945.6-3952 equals 3948.78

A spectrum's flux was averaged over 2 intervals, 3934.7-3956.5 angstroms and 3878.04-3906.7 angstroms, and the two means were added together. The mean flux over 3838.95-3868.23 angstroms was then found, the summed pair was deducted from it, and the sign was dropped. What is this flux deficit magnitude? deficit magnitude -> 9.4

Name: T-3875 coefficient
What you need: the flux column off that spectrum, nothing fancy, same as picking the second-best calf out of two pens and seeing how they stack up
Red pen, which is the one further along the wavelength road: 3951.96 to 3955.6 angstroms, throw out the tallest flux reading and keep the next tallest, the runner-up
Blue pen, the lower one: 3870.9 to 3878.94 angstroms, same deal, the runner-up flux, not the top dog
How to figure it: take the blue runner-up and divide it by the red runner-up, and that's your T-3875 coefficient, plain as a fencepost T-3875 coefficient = 1.22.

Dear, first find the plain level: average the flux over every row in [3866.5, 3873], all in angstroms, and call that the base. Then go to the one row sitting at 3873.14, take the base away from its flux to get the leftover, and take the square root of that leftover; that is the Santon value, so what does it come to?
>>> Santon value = 2.7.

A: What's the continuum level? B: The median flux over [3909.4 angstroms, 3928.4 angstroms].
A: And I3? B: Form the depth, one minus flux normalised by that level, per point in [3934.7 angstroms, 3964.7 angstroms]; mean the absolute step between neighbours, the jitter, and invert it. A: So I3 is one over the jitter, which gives 8.6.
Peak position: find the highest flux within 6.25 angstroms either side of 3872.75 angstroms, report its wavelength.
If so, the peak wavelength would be 3873.14 angstroms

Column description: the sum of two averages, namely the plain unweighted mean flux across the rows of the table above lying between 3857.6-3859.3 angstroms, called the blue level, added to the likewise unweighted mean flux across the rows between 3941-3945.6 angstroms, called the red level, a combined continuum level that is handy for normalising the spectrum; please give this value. 21.8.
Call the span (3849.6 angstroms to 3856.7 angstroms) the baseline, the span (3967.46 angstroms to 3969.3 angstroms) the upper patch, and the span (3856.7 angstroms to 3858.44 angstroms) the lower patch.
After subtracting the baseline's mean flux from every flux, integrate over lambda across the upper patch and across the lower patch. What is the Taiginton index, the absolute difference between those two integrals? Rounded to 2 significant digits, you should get 2.6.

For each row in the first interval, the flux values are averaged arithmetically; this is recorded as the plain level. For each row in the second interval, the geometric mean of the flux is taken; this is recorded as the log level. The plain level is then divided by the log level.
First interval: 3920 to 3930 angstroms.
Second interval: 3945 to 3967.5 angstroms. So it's 1.03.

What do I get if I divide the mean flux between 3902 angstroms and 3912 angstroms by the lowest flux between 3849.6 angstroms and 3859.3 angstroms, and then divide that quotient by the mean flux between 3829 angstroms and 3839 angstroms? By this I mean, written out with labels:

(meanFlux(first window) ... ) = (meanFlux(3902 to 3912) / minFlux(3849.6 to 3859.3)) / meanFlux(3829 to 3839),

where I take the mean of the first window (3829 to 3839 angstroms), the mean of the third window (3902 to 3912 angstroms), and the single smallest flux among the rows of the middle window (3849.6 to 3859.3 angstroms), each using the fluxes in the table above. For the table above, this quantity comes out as 0.46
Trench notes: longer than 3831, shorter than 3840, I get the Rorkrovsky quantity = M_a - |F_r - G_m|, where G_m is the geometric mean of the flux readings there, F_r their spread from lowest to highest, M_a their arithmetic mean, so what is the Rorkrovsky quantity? 7.4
